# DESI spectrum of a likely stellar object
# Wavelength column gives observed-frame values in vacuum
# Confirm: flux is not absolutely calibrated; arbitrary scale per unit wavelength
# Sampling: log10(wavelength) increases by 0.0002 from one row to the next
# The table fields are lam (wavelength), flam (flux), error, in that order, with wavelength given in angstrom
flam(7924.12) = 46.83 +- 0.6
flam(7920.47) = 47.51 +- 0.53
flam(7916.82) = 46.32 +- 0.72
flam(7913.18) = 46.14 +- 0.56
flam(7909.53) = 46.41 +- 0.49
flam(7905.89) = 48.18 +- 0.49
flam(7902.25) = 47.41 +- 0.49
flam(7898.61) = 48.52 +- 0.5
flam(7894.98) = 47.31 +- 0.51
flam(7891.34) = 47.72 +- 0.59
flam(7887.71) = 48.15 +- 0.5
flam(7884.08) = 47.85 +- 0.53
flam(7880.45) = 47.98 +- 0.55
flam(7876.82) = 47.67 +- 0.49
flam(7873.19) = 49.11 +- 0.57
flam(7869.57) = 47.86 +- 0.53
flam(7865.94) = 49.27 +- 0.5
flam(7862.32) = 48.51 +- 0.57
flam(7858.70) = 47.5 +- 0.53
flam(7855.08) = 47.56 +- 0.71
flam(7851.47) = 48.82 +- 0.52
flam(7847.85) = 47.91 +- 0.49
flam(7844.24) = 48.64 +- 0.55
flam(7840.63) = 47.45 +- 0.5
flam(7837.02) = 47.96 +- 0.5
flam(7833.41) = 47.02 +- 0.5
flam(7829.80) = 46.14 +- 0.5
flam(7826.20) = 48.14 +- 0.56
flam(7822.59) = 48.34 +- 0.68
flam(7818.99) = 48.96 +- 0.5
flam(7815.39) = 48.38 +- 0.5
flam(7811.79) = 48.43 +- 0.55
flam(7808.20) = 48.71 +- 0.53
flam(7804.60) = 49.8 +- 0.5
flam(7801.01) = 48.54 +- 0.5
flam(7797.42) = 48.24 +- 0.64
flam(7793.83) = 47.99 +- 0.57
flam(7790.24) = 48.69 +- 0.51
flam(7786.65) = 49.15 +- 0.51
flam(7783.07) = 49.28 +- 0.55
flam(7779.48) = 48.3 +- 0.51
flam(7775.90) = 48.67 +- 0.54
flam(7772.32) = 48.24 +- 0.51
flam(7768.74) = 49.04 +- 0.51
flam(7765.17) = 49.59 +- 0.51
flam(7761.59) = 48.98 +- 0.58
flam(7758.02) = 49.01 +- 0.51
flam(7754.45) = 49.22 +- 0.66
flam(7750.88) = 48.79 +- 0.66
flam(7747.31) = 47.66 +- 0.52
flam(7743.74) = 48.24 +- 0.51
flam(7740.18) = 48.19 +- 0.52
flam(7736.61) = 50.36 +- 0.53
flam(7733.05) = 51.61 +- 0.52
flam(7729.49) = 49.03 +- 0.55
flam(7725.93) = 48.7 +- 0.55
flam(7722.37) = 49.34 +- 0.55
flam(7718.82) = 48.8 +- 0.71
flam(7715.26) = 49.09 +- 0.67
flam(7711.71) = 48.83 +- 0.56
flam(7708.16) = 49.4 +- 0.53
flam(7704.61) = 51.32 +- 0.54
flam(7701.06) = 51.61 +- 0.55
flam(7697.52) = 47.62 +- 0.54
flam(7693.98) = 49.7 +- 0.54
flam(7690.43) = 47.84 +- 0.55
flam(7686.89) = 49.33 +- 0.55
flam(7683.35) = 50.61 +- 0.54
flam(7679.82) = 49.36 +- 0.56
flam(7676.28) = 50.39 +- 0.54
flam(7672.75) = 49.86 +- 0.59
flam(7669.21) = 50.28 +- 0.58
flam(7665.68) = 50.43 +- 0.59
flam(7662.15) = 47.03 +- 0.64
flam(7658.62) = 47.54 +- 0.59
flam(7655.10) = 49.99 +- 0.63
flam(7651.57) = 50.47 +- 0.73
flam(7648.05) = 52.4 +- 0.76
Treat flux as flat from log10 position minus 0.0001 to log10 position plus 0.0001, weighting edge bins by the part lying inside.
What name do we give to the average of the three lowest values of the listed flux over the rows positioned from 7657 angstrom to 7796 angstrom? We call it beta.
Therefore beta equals 47.4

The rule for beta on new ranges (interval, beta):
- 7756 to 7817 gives 48.2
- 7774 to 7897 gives 46.8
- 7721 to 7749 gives 48.0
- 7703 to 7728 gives 48.8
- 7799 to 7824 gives 48.4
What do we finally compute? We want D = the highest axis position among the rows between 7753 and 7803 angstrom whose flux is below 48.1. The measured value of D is 7793.83 angstrom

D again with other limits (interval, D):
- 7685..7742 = 7697.52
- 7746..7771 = 7747.31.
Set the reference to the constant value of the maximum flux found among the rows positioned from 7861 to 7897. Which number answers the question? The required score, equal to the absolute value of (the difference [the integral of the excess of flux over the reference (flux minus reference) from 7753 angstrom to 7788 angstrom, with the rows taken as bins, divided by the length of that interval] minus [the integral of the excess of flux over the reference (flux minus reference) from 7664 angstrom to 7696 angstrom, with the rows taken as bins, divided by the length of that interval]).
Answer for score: 0.8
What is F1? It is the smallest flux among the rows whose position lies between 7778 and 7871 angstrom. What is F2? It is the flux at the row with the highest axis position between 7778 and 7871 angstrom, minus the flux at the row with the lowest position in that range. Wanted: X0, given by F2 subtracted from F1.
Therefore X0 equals 46.6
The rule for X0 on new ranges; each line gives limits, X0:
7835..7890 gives 47.3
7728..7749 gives 49.0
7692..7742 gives 49.1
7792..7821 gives 47.0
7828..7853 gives 43.5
